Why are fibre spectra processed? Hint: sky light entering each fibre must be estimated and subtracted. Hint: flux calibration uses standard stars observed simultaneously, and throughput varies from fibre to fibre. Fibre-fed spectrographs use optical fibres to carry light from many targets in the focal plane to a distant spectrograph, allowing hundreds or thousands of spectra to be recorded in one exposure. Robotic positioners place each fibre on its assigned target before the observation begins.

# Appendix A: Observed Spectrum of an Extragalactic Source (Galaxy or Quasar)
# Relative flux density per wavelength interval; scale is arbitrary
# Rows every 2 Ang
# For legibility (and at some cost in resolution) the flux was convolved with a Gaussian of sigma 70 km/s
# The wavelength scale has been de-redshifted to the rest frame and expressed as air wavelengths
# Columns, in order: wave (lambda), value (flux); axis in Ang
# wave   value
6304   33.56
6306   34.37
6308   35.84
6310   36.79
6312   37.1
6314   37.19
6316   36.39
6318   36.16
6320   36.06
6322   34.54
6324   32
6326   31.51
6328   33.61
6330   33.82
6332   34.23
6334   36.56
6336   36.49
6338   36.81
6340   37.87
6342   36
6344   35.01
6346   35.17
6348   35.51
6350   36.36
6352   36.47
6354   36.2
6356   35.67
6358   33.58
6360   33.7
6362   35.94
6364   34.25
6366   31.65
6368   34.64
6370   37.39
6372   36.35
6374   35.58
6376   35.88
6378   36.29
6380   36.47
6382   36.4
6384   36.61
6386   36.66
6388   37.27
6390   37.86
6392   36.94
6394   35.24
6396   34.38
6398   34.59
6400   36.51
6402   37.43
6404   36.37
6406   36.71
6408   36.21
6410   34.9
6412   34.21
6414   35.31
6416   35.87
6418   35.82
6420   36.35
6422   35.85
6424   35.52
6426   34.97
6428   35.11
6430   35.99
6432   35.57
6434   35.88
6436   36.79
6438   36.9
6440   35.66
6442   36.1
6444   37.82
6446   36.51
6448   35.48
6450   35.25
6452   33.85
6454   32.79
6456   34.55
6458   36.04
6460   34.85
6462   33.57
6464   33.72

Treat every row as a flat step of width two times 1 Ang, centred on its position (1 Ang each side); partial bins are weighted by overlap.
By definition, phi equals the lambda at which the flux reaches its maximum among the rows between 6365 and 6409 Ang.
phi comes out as 6390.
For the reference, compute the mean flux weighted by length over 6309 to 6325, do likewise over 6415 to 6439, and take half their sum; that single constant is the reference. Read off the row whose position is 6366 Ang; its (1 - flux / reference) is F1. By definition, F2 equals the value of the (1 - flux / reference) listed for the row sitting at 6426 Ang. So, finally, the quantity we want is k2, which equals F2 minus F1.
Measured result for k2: -0.09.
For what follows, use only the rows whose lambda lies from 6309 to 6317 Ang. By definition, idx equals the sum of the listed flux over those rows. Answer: 147.5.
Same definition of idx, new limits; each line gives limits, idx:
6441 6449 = 145.9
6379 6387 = 146.1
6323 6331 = 130.9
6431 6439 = 145.1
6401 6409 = 146.7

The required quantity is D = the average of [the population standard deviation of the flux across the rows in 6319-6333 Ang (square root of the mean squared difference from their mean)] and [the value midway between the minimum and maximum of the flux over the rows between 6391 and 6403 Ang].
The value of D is 18.7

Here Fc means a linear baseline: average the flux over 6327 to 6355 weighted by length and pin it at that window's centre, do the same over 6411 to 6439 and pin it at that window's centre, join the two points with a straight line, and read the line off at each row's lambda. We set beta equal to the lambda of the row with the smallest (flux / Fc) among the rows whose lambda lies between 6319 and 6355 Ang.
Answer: 6326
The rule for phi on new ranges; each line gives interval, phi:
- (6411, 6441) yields 6438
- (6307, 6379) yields 6340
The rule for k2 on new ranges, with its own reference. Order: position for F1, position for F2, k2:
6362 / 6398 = 0.04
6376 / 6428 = 0.02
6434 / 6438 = -0.03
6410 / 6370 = -0.07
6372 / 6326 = 0.14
